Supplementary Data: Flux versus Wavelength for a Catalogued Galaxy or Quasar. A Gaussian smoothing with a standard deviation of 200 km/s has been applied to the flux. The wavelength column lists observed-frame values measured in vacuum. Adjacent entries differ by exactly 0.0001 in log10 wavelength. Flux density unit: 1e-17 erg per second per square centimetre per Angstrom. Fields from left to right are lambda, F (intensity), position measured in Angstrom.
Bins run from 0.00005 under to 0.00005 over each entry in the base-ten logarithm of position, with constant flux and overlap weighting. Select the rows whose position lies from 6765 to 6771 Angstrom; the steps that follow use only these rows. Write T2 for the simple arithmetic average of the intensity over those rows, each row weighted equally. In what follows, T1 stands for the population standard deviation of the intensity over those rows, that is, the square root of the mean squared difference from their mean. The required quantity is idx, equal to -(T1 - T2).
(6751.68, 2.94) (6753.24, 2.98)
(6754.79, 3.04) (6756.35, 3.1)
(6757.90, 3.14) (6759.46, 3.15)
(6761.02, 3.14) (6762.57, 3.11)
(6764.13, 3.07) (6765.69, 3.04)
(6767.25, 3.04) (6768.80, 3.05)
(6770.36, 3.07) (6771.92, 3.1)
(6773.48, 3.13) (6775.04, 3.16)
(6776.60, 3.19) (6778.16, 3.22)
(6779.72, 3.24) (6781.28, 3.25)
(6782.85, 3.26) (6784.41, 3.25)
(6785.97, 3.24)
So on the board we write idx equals 3.04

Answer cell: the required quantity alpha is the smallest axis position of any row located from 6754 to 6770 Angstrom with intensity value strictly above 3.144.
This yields 6759.46 Angstrom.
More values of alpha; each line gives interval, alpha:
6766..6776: 6775.04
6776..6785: 6776.60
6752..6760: 6759.46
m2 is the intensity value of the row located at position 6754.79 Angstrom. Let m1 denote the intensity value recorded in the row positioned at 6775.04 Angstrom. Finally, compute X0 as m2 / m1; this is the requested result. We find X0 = 0.96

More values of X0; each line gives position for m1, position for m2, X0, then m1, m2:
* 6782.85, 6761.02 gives 0.96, 3.26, 3.14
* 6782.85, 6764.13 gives 0.94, 3.26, 3.07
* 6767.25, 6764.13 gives 1.01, 3.04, 3.07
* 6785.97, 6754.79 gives 0.94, 3.24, 3.04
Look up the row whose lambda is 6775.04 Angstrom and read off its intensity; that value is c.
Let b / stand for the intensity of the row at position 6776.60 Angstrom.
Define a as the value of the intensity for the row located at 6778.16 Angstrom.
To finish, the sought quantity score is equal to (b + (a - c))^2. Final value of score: 10.6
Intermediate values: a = 3.22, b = 3.19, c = 3.16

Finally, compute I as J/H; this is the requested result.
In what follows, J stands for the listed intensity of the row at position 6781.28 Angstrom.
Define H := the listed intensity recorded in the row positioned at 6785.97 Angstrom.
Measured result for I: 1.00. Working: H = 3.24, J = 3.25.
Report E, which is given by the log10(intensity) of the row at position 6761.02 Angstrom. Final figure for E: 0.497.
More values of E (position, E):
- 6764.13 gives 0.487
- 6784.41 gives 0.512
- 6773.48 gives 0.496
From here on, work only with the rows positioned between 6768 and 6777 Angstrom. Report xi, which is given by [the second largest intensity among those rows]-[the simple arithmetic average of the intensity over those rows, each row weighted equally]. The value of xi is 0.043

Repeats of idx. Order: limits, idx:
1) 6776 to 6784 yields 3.21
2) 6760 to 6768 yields 3.04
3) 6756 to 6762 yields 3.11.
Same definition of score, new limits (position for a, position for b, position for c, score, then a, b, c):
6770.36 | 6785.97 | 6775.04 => 9.9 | 3.07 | 3.24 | 3.16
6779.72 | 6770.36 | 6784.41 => 9.4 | 3.24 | 3.07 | 3.25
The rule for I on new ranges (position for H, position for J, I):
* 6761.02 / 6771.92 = 0.99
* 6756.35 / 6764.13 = 0.99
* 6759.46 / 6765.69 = 0.97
